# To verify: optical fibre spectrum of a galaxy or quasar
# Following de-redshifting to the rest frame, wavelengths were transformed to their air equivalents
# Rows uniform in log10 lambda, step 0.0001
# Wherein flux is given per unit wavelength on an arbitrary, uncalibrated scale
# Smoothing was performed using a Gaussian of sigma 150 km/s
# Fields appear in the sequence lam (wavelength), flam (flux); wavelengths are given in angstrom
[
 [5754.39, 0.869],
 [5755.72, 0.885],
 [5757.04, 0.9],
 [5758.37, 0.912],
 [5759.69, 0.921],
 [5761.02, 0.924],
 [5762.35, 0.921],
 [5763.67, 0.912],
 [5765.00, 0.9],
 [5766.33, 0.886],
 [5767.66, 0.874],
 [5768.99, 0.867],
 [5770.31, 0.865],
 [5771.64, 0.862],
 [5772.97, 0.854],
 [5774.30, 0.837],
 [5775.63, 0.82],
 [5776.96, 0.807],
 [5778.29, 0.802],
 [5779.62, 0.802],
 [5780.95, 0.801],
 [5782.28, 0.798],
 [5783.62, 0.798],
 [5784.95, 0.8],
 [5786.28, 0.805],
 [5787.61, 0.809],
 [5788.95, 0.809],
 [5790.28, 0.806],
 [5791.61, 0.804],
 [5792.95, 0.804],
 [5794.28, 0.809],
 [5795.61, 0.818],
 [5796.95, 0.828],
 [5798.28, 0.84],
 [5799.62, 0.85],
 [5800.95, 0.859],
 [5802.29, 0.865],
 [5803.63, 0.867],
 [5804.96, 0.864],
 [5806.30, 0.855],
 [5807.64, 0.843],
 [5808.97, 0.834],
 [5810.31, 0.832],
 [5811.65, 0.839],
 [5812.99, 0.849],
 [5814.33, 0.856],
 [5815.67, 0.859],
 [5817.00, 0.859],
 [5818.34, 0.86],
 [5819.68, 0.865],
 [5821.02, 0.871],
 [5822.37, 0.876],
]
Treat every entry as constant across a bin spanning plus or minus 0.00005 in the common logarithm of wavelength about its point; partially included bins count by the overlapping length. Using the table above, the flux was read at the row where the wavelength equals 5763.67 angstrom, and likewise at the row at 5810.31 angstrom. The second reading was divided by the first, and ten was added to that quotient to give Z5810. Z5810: 10.9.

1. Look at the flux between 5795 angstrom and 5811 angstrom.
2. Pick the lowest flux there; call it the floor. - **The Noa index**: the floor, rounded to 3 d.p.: 0.818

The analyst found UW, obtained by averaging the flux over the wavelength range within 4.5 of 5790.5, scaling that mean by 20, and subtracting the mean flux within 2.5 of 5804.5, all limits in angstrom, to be 15.3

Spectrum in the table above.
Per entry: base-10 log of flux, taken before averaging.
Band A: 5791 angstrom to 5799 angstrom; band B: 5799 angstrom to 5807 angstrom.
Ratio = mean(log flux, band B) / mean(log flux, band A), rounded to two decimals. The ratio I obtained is 0.75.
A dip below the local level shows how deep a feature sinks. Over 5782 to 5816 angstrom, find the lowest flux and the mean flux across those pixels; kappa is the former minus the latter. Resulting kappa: -0.033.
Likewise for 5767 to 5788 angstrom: -0.027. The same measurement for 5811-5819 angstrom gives -0.015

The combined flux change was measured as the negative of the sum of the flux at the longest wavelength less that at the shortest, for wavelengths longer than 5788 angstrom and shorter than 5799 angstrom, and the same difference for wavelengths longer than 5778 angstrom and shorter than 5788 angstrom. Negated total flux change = -0.04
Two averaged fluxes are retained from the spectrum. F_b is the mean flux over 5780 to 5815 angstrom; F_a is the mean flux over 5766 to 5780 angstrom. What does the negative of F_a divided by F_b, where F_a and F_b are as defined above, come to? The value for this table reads -1.02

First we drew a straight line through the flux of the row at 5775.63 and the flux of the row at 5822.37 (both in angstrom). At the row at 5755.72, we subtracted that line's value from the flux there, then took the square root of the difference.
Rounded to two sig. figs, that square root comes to 0.30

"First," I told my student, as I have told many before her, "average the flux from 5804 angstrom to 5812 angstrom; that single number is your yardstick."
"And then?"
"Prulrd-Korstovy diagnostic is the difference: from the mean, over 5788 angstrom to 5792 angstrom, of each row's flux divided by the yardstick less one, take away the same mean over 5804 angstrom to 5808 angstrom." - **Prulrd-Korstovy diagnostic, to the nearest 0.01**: -0.06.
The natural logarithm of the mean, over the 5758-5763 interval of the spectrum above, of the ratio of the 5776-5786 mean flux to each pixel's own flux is -0.14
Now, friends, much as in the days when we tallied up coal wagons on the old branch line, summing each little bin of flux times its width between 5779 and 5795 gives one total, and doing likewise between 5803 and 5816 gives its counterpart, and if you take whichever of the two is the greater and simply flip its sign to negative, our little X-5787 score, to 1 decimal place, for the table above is -12.9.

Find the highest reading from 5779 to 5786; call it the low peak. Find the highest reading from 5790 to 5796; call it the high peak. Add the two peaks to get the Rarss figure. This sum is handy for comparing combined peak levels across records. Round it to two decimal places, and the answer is 1.62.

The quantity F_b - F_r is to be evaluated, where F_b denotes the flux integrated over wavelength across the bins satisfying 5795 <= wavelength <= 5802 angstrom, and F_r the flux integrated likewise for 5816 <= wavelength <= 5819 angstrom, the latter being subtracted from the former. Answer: 3.3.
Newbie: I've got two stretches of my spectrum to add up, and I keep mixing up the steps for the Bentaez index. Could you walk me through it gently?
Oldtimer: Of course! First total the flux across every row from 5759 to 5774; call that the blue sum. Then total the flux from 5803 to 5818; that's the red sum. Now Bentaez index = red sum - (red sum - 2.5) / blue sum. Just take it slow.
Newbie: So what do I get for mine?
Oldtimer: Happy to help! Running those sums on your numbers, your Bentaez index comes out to 8.66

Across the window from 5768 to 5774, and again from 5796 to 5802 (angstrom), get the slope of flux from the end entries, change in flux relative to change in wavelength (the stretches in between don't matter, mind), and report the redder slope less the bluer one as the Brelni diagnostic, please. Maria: 0.011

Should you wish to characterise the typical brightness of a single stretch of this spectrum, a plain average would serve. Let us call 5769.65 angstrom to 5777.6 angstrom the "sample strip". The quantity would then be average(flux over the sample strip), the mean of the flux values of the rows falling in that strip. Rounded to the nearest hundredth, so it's 0.84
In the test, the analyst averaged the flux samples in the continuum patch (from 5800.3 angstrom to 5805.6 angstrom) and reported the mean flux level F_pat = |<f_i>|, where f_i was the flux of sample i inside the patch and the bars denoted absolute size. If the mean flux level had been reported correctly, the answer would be 0.86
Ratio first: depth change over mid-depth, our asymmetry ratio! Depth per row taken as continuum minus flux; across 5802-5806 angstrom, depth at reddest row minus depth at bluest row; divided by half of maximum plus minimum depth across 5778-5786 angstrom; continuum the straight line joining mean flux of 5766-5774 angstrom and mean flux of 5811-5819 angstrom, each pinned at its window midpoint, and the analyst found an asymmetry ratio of 0.00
